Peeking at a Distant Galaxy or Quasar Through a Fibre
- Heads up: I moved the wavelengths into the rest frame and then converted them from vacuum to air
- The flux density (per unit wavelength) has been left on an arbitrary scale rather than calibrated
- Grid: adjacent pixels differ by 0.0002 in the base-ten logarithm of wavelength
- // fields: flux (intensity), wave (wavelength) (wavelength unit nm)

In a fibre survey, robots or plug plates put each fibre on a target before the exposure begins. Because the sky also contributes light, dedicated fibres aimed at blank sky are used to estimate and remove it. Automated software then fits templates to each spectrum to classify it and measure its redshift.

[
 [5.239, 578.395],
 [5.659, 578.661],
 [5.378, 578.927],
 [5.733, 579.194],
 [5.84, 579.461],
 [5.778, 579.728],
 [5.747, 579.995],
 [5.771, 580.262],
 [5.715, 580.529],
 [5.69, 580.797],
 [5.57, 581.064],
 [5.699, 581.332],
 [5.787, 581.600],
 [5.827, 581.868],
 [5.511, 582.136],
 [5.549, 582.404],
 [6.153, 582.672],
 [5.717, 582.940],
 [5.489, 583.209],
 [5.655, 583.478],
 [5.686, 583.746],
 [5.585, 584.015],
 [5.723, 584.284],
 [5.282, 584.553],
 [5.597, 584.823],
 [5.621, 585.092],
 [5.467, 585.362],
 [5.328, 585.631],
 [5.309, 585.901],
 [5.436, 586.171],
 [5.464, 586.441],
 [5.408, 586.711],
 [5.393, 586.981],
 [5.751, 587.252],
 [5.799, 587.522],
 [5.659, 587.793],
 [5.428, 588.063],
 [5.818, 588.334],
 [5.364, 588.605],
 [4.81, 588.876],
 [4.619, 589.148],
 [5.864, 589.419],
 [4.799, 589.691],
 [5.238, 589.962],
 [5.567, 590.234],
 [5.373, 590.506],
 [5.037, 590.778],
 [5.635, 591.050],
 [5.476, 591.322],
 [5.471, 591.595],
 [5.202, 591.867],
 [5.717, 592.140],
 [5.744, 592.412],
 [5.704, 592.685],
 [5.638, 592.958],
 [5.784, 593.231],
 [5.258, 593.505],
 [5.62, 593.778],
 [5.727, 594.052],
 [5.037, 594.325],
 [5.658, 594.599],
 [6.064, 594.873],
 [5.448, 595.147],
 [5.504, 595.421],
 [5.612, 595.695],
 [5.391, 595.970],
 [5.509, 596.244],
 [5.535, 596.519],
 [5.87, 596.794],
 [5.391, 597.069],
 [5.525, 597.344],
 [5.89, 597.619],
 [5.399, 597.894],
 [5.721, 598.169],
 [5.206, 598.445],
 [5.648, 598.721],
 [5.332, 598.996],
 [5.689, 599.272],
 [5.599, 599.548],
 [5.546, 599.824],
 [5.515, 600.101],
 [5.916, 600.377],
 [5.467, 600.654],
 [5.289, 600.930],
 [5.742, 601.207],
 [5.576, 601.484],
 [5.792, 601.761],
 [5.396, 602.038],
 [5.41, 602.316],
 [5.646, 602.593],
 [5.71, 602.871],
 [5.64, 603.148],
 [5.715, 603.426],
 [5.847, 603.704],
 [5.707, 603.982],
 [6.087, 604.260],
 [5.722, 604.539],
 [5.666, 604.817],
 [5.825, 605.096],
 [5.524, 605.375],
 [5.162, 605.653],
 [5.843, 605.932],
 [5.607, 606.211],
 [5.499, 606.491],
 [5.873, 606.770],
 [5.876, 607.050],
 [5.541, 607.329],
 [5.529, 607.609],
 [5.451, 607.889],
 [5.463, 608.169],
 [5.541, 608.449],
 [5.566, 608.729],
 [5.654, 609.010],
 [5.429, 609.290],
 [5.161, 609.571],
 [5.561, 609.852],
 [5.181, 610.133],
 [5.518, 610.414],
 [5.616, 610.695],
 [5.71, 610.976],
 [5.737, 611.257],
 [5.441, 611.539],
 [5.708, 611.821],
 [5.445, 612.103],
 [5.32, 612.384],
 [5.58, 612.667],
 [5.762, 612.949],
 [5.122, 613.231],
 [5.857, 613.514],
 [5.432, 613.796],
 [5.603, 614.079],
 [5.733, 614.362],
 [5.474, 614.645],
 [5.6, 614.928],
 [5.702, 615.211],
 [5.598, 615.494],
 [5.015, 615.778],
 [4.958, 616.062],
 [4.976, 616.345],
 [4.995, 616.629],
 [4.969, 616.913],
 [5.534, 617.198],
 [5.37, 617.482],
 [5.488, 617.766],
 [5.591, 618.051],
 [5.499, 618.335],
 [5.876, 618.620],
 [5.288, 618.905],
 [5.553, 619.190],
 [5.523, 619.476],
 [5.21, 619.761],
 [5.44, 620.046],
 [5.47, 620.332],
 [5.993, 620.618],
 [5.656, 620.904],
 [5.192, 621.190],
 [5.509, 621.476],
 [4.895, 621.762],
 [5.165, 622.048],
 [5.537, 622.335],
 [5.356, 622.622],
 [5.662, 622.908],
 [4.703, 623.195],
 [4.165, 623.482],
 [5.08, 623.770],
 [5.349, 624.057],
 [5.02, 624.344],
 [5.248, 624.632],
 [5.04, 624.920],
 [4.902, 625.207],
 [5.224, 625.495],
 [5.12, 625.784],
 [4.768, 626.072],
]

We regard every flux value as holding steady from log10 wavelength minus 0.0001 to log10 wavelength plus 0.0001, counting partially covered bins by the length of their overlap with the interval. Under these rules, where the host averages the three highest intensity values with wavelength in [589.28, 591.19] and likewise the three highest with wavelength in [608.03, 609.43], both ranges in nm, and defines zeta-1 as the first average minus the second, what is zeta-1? 0.10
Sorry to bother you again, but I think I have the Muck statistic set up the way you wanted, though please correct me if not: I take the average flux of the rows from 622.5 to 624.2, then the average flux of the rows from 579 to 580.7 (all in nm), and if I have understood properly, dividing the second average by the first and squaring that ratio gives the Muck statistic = 1.30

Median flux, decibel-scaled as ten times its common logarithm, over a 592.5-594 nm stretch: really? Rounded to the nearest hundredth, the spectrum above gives 7.51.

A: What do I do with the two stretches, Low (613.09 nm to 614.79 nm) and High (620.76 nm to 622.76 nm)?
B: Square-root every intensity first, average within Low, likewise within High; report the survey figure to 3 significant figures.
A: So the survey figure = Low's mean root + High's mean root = 4.66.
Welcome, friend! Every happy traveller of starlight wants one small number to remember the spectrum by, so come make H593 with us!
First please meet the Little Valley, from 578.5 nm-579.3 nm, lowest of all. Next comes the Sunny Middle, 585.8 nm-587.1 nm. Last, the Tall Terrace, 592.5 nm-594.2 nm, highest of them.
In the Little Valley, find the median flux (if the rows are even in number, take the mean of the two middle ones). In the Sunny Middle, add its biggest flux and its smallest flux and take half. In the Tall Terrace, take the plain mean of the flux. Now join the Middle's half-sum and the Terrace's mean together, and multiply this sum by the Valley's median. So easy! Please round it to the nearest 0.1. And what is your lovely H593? 62.3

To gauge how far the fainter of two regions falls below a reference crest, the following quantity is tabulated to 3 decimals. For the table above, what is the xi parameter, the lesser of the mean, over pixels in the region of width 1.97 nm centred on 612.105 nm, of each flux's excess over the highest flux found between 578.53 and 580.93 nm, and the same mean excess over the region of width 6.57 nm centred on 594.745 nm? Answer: -0.270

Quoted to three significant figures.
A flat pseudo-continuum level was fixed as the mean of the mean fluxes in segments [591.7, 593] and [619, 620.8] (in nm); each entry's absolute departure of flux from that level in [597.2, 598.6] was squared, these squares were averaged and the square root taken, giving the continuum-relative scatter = 0.240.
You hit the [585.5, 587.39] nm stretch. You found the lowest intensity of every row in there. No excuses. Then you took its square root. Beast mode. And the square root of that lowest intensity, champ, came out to 2.304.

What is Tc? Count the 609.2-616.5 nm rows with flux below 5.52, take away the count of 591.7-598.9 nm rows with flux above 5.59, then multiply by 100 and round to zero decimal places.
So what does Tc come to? -100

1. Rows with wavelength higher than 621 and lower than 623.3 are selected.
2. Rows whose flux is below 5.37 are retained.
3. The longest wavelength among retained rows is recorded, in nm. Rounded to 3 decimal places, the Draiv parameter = 623.195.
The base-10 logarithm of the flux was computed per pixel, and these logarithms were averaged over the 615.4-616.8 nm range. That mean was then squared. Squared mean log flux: 0.50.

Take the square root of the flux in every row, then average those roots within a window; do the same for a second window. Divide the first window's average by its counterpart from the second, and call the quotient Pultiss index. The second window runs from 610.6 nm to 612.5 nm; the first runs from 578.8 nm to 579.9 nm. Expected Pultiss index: 1.01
